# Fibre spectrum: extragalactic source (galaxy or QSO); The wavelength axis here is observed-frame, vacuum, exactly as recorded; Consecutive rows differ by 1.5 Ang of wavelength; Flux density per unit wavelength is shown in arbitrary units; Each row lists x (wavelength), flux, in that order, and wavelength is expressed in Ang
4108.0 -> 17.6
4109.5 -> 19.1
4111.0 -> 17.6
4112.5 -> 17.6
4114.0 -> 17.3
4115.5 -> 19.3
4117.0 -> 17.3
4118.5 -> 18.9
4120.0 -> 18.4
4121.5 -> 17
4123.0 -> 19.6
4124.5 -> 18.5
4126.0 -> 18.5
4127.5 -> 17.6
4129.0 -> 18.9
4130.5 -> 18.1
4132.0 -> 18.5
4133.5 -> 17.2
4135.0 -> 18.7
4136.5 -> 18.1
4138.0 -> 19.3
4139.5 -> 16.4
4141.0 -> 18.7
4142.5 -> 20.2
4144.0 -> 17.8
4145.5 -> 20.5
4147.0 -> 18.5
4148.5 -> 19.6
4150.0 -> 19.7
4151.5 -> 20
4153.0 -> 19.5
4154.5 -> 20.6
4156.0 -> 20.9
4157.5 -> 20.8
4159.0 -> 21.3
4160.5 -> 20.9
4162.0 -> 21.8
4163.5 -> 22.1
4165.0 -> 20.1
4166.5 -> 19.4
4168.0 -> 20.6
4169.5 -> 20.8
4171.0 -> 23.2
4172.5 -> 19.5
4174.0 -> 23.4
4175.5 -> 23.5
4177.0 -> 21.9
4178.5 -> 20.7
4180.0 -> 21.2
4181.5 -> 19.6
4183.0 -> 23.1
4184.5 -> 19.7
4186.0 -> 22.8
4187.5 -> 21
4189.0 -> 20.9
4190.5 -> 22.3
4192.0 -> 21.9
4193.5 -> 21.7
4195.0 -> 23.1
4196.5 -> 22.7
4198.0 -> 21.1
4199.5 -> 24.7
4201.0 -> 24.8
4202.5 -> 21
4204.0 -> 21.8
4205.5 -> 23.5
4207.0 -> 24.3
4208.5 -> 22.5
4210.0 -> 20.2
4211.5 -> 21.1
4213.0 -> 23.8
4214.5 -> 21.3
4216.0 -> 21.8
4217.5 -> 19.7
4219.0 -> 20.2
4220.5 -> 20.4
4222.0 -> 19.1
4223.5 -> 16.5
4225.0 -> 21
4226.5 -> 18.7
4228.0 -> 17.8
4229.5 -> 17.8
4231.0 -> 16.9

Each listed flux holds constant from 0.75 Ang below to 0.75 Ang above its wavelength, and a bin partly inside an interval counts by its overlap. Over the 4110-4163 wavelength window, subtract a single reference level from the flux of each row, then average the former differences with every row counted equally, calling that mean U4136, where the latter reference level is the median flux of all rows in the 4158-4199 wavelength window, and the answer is -2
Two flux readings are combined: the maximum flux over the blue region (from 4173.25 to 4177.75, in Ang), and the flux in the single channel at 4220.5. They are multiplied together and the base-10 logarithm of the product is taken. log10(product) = 2.68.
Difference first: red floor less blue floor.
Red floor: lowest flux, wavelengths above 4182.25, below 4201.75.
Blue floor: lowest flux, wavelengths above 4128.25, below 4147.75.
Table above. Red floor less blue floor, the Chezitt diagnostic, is 3.3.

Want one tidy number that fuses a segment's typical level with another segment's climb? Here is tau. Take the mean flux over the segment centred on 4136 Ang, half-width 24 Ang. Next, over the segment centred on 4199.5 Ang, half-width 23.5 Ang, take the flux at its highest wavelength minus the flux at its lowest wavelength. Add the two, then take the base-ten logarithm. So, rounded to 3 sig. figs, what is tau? 1.21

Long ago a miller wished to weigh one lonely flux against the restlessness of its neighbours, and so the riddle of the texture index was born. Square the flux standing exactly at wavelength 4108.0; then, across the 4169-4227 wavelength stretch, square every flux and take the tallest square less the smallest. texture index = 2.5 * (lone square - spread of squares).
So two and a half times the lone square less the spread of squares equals -83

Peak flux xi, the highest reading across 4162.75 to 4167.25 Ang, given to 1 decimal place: 22.1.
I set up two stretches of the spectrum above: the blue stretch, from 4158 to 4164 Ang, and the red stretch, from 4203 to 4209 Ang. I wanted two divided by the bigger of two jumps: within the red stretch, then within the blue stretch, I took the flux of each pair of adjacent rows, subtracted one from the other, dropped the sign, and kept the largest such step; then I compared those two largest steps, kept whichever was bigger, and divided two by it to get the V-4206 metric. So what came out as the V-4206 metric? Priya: 1.1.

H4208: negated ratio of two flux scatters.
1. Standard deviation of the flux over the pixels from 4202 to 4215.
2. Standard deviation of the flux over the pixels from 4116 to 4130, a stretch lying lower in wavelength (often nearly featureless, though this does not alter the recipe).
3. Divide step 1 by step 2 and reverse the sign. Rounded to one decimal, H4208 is -1.7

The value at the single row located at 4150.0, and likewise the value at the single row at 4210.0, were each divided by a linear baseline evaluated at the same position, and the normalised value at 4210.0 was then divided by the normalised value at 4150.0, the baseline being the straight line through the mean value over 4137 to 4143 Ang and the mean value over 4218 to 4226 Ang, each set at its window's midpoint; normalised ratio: 0.99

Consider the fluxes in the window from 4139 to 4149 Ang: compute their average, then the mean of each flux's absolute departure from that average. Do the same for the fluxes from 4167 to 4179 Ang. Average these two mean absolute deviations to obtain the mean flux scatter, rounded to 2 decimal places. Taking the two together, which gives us 1.20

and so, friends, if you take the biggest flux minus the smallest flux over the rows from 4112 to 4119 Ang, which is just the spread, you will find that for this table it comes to 2.0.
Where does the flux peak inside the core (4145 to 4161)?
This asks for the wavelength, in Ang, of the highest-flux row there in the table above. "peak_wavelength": 4159.0 Ang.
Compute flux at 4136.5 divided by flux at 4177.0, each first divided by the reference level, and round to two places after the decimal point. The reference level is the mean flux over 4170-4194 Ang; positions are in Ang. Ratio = 0.83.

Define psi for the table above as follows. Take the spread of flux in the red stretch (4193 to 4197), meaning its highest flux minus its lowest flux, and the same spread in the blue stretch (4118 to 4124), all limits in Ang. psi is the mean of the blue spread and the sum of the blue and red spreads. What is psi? 3.3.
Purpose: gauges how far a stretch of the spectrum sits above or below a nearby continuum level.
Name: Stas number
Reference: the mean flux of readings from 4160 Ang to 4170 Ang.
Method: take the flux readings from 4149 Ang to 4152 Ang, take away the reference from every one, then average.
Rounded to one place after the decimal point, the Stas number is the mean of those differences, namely -1.0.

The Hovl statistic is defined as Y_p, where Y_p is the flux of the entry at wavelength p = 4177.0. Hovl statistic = 21.9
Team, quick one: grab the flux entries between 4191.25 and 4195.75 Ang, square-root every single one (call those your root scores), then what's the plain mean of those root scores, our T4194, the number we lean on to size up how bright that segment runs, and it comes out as 4.71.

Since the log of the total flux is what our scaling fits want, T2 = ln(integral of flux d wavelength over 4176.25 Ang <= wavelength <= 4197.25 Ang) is 6.12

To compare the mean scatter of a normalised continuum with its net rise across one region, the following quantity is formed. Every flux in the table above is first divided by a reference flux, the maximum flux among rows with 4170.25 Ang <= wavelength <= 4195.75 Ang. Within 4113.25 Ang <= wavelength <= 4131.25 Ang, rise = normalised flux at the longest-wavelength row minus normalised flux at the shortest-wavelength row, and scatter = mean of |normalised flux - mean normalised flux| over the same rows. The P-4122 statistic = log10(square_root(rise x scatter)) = -1.5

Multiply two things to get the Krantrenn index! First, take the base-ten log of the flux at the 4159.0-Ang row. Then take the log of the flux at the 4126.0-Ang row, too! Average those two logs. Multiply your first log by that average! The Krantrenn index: 1.72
